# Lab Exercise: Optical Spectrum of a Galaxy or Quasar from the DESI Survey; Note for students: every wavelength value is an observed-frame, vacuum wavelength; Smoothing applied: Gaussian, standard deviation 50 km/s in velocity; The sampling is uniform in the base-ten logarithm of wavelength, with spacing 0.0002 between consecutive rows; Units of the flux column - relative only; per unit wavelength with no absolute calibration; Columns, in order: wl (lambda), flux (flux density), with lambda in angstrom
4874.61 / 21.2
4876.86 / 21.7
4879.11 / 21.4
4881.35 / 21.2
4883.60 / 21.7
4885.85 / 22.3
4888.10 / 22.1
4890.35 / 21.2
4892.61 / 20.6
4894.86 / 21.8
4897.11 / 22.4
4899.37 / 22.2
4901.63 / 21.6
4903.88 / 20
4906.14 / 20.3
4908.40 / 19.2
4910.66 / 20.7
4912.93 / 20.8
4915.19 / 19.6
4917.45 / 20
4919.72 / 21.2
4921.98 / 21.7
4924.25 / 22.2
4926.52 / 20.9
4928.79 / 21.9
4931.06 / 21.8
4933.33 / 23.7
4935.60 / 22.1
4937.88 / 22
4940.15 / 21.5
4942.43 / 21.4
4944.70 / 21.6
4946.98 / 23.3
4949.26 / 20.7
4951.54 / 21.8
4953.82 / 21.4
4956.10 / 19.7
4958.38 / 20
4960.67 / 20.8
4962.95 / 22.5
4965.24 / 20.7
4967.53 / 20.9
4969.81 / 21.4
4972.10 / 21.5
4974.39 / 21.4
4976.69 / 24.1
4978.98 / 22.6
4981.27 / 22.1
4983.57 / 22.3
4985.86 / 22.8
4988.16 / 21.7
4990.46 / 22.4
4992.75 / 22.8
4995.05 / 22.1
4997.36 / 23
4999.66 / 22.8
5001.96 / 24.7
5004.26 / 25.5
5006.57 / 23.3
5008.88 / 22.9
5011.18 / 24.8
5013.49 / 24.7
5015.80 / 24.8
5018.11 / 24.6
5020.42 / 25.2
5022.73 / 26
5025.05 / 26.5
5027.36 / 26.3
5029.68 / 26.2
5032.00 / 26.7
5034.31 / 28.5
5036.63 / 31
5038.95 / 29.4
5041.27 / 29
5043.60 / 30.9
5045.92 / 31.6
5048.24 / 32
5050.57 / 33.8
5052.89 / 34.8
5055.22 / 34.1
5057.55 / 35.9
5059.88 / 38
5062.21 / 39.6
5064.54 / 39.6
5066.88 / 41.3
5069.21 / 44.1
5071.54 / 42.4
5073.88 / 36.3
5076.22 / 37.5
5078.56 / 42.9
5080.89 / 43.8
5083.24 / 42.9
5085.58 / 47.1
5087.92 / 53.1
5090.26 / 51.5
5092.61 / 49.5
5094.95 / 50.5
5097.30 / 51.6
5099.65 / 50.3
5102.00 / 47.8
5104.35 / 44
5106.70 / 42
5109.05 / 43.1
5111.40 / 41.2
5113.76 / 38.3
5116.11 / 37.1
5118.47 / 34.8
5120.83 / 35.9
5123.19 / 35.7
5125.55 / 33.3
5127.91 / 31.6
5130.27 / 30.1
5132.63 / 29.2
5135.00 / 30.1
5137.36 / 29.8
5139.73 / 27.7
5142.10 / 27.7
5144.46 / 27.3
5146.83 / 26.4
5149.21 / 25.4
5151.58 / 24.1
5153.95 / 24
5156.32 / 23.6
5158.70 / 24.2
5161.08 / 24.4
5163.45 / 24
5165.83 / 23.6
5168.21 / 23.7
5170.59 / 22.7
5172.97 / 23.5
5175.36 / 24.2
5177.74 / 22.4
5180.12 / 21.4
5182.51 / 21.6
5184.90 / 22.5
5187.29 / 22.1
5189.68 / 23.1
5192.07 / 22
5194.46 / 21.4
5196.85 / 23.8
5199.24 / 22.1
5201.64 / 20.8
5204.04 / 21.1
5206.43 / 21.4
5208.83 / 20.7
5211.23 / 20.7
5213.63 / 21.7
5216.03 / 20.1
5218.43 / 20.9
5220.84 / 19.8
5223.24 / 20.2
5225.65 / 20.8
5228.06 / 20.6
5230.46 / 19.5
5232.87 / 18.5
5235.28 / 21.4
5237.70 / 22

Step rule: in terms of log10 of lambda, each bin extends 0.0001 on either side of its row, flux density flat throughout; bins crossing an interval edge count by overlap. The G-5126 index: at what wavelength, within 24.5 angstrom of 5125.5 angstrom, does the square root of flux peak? 5102.00 angstrom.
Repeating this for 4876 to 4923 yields 4897.11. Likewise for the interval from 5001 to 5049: 5048.24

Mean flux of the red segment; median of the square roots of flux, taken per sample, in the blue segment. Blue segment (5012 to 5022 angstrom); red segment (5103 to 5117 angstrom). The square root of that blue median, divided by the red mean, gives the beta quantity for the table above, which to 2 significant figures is 0.054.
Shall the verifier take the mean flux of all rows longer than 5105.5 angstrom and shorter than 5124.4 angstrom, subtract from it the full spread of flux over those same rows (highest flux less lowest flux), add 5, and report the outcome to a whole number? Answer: 35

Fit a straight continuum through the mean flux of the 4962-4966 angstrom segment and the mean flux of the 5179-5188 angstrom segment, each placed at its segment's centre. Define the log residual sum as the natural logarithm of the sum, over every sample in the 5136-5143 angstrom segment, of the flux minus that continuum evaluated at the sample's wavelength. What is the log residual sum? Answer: 3.0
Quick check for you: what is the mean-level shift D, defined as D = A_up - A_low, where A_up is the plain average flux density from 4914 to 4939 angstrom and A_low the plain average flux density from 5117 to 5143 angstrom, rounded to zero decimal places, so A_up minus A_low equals -10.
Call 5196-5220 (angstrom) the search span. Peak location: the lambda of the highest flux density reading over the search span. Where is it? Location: 5196.85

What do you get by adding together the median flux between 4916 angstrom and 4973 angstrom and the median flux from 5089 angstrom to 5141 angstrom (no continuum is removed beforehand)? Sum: 59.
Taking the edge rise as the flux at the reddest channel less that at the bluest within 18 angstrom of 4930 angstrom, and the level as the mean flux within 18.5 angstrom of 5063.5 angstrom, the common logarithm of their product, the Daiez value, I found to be 2.0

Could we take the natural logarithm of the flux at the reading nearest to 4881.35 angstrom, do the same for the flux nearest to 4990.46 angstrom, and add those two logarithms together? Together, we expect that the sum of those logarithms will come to 6.2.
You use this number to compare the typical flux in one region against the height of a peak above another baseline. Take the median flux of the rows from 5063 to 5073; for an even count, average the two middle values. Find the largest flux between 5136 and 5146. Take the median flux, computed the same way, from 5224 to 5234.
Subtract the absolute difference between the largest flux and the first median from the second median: 8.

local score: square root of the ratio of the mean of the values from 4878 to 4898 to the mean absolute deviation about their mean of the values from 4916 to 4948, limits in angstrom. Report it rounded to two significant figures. 5.9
